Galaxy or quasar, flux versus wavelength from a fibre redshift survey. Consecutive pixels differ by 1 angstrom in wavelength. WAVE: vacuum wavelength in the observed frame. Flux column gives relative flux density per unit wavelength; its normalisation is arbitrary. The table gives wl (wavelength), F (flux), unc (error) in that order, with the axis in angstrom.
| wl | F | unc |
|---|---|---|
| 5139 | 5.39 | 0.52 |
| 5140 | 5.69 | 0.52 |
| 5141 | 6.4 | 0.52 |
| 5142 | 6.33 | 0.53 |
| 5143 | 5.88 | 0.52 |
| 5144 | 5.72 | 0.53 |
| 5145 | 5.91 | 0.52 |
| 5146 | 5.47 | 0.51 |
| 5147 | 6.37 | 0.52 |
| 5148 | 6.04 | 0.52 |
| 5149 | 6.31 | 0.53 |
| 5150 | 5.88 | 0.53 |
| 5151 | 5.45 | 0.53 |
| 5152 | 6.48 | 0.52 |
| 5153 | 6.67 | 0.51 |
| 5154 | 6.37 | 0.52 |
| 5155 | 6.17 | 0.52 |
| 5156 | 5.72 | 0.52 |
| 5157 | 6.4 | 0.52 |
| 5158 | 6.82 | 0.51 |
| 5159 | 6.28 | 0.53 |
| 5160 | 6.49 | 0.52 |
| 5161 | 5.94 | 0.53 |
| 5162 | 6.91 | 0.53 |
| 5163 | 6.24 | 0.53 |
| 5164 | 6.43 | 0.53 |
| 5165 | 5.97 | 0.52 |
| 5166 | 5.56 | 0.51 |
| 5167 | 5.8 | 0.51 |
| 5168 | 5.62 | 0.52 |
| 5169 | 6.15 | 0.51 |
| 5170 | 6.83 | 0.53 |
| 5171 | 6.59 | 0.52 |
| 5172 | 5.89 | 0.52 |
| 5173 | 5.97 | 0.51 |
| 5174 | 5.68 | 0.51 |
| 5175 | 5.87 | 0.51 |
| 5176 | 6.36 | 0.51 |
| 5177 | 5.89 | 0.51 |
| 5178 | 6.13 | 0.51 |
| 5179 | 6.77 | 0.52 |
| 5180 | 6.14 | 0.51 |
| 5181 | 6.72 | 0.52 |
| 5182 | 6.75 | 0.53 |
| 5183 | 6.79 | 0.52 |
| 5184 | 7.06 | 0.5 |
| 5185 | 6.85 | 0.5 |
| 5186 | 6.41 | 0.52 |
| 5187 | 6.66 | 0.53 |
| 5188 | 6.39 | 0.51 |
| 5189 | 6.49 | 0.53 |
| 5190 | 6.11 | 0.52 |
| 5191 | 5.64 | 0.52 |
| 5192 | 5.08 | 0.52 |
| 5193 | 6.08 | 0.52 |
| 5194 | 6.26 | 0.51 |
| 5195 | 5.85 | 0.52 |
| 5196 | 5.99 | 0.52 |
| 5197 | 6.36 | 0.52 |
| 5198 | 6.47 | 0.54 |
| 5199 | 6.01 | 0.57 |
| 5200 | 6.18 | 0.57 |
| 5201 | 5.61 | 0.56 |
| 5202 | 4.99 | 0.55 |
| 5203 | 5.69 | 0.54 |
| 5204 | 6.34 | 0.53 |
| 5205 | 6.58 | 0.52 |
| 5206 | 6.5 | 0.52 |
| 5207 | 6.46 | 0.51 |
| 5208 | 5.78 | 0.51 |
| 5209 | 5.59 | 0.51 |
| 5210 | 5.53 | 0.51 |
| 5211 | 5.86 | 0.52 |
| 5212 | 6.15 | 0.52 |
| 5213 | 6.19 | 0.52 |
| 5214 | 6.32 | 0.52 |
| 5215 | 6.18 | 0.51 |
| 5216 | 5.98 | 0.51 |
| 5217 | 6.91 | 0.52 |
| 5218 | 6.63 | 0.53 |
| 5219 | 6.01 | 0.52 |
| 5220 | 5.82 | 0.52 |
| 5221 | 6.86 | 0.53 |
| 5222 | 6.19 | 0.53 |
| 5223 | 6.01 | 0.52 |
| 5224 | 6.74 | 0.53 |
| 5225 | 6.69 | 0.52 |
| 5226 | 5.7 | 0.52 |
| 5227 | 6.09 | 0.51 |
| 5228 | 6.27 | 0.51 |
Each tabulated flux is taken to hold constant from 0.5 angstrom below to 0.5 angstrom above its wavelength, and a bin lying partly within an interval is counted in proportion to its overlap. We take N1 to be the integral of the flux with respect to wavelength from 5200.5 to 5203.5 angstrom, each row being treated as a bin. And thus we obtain 16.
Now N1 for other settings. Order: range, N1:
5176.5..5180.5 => 25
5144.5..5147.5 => 18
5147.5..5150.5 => 18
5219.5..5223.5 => 25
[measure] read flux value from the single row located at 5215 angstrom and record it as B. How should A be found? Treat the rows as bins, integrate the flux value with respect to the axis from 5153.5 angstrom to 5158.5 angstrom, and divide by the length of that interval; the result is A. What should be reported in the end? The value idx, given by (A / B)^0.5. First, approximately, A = 6.3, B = 6.18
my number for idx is 1.01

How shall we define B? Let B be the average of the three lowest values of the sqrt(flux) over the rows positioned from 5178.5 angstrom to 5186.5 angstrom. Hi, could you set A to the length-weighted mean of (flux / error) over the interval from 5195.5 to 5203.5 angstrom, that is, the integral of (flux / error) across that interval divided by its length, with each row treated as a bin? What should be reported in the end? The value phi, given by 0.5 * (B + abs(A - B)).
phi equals 5.42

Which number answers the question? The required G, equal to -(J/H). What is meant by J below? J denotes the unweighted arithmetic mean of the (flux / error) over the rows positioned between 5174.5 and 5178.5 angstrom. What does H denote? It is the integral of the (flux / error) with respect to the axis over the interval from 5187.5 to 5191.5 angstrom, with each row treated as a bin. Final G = -0.251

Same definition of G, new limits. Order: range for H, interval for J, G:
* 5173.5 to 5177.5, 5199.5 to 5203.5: -0.217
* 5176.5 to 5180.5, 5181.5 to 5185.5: -0.276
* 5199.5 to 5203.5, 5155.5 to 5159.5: -0.300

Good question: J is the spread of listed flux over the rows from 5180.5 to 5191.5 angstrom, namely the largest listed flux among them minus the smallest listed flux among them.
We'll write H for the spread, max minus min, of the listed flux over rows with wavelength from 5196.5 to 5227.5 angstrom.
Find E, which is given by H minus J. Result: 0.5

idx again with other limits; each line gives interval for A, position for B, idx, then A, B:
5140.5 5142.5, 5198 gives 0.99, 6.4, 6.47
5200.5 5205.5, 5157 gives 0.96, 5.8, 6.4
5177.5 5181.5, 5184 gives 0.96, 6.4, 7.06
